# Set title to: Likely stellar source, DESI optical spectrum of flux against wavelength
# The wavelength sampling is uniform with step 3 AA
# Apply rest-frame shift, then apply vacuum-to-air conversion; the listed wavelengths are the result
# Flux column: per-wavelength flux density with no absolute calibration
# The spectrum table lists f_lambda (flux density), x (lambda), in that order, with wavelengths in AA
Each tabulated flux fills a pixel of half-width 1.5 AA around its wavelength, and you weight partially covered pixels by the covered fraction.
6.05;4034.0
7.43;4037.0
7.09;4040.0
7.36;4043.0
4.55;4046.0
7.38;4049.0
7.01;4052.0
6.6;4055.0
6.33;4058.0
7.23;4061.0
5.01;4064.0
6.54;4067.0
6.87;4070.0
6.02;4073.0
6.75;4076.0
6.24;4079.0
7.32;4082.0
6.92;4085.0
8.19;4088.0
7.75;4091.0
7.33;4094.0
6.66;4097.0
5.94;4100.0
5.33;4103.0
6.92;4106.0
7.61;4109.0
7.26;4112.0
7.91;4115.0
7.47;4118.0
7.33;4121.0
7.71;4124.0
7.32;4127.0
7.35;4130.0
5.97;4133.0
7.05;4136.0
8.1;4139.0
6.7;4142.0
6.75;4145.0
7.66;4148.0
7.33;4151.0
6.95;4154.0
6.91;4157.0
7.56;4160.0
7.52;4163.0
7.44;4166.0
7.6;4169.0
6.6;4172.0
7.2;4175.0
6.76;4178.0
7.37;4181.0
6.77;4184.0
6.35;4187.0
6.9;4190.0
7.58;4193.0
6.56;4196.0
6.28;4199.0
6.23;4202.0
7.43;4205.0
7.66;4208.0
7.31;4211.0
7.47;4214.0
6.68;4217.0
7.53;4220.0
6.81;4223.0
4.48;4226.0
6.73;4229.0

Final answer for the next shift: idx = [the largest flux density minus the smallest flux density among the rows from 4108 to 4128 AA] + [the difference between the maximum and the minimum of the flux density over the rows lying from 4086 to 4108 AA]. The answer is 3.5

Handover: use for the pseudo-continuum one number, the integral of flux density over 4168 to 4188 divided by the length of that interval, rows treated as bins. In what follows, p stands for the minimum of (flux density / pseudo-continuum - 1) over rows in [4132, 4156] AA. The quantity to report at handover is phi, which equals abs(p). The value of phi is 0.14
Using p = -0.14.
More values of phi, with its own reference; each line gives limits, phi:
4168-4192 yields 0.09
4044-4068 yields 0.35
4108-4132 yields 0.04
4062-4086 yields 0.28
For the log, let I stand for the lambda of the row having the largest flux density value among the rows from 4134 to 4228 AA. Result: 4139.0 AA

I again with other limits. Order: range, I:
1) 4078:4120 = 4088.0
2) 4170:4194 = 4193.0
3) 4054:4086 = 4082.0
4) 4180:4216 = 4208.0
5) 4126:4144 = 4139.0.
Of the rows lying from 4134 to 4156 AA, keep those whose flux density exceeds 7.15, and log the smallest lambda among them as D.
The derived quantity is 4139.0 AA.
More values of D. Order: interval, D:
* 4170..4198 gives 4175.0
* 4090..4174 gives 4091.0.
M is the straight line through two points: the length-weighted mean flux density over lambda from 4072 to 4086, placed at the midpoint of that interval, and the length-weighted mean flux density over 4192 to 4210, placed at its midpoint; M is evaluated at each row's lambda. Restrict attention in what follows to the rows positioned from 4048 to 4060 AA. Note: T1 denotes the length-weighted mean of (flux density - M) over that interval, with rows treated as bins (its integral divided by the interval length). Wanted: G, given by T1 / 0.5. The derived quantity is 0.44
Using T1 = 0.2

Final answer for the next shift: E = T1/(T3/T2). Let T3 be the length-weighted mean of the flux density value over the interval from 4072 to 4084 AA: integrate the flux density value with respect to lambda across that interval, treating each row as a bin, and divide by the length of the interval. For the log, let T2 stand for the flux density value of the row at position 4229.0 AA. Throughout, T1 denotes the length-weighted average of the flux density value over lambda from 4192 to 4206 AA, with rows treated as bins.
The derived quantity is 6.88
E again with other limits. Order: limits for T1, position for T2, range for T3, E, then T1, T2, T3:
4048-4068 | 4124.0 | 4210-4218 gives 7.06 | 6.6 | 7.71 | 7.17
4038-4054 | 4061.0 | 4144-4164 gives 6.68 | 6.7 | 7.23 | 7.25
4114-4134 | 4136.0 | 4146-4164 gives 7.06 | 7.3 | 7.05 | 7.30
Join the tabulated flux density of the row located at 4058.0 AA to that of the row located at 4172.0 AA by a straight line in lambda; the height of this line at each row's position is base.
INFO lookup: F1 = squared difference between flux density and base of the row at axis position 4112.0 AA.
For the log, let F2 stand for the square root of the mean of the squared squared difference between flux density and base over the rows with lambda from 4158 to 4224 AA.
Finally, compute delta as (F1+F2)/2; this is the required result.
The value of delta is 0.60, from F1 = 0.6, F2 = 0.55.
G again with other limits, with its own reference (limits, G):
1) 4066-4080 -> -0.32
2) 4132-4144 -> 0.37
